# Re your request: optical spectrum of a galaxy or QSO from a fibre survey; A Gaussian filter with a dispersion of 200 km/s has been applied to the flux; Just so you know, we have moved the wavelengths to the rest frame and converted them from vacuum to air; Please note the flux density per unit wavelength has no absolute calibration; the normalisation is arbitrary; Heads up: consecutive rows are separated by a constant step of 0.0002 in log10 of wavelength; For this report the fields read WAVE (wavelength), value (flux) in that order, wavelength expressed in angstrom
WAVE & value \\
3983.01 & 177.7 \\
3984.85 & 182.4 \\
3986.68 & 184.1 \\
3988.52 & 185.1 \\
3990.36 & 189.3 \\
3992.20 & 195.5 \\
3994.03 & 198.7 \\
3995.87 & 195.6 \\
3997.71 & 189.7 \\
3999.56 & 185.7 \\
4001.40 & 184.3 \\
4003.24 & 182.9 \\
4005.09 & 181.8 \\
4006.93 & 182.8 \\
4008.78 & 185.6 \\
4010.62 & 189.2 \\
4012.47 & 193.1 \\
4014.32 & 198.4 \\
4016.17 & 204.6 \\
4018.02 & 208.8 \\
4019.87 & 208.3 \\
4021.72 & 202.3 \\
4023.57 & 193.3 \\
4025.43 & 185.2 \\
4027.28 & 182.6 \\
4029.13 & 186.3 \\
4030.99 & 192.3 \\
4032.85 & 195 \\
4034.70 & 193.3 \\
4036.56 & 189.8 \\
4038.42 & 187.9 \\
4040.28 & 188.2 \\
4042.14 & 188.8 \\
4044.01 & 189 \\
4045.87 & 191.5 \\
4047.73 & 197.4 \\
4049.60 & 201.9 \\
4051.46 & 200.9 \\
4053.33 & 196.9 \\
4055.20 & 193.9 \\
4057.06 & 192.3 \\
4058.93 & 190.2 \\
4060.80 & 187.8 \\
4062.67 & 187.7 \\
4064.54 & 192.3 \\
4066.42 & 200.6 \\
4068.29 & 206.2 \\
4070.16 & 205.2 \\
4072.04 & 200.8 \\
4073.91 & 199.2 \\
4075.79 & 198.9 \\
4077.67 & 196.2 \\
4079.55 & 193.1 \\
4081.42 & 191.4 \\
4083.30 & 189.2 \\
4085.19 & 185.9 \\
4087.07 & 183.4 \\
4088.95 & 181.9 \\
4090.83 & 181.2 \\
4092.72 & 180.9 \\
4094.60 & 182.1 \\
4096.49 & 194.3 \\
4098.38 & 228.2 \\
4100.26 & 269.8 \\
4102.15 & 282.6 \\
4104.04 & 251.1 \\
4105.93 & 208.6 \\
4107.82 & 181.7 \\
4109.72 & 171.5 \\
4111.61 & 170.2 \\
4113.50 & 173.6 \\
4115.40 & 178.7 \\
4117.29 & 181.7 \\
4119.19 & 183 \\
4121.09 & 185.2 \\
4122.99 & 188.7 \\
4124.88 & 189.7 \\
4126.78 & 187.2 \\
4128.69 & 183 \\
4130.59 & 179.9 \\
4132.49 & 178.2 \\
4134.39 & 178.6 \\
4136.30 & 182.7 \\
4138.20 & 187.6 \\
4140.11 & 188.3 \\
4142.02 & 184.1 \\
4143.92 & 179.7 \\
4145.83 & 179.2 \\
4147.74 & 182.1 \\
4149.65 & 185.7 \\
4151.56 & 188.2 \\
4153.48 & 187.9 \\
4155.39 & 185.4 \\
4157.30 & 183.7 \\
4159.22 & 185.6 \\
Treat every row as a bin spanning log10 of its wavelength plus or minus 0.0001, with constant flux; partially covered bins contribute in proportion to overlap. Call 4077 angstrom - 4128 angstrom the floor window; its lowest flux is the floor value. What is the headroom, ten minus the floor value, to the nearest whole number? -160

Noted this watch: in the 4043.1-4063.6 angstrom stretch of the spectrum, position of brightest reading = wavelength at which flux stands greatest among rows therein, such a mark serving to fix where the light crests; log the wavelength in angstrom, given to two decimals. 4049.60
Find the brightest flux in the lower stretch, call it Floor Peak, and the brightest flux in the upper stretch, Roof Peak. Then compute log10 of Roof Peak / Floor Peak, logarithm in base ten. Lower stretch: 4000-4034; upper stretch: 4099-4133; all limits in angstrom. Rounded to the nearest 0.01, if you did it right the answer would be 0.13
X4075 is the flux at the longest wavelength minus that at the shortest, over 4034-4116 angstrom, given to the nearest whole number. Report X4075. -15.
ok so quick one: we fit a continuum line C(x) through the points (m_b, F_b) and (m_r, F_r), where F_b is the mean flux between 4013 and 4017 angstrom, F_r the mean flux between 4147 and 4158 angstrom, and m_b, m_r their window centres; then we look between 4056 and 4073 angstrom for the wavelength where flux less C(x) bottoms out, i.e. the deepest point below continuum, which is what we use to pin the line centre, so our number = 4060.80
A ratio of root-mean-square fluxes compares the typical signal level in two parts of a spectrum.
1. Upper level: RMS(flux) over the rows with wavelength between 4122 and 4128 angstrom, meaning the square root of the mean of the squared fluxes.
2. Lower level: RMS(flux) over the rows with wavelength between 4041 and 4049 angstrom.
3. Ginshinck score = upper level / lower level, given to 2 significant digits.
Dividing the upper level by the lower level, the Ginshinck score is 0.98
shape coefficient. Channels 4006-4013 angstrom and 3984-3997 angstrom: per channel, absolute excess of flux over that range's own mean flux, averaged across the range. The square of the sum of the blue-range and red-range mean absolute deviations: 82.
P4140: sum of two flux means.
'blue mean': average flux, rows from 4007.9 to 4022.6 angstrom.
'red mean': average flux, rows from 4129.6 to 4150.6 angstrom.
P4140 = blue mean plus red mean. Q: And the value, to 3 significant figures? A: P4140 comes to 381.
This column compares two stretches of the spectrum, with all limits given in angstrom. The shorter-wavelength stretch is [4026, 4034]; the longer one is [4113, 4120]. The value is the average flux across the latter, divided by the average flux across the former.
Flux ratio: 0.948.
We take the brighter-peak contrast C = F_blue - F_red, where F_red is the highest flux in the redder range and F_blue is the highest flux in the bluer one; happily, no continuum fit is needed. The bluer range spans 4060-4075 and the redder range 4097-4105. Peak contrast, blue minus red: -76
